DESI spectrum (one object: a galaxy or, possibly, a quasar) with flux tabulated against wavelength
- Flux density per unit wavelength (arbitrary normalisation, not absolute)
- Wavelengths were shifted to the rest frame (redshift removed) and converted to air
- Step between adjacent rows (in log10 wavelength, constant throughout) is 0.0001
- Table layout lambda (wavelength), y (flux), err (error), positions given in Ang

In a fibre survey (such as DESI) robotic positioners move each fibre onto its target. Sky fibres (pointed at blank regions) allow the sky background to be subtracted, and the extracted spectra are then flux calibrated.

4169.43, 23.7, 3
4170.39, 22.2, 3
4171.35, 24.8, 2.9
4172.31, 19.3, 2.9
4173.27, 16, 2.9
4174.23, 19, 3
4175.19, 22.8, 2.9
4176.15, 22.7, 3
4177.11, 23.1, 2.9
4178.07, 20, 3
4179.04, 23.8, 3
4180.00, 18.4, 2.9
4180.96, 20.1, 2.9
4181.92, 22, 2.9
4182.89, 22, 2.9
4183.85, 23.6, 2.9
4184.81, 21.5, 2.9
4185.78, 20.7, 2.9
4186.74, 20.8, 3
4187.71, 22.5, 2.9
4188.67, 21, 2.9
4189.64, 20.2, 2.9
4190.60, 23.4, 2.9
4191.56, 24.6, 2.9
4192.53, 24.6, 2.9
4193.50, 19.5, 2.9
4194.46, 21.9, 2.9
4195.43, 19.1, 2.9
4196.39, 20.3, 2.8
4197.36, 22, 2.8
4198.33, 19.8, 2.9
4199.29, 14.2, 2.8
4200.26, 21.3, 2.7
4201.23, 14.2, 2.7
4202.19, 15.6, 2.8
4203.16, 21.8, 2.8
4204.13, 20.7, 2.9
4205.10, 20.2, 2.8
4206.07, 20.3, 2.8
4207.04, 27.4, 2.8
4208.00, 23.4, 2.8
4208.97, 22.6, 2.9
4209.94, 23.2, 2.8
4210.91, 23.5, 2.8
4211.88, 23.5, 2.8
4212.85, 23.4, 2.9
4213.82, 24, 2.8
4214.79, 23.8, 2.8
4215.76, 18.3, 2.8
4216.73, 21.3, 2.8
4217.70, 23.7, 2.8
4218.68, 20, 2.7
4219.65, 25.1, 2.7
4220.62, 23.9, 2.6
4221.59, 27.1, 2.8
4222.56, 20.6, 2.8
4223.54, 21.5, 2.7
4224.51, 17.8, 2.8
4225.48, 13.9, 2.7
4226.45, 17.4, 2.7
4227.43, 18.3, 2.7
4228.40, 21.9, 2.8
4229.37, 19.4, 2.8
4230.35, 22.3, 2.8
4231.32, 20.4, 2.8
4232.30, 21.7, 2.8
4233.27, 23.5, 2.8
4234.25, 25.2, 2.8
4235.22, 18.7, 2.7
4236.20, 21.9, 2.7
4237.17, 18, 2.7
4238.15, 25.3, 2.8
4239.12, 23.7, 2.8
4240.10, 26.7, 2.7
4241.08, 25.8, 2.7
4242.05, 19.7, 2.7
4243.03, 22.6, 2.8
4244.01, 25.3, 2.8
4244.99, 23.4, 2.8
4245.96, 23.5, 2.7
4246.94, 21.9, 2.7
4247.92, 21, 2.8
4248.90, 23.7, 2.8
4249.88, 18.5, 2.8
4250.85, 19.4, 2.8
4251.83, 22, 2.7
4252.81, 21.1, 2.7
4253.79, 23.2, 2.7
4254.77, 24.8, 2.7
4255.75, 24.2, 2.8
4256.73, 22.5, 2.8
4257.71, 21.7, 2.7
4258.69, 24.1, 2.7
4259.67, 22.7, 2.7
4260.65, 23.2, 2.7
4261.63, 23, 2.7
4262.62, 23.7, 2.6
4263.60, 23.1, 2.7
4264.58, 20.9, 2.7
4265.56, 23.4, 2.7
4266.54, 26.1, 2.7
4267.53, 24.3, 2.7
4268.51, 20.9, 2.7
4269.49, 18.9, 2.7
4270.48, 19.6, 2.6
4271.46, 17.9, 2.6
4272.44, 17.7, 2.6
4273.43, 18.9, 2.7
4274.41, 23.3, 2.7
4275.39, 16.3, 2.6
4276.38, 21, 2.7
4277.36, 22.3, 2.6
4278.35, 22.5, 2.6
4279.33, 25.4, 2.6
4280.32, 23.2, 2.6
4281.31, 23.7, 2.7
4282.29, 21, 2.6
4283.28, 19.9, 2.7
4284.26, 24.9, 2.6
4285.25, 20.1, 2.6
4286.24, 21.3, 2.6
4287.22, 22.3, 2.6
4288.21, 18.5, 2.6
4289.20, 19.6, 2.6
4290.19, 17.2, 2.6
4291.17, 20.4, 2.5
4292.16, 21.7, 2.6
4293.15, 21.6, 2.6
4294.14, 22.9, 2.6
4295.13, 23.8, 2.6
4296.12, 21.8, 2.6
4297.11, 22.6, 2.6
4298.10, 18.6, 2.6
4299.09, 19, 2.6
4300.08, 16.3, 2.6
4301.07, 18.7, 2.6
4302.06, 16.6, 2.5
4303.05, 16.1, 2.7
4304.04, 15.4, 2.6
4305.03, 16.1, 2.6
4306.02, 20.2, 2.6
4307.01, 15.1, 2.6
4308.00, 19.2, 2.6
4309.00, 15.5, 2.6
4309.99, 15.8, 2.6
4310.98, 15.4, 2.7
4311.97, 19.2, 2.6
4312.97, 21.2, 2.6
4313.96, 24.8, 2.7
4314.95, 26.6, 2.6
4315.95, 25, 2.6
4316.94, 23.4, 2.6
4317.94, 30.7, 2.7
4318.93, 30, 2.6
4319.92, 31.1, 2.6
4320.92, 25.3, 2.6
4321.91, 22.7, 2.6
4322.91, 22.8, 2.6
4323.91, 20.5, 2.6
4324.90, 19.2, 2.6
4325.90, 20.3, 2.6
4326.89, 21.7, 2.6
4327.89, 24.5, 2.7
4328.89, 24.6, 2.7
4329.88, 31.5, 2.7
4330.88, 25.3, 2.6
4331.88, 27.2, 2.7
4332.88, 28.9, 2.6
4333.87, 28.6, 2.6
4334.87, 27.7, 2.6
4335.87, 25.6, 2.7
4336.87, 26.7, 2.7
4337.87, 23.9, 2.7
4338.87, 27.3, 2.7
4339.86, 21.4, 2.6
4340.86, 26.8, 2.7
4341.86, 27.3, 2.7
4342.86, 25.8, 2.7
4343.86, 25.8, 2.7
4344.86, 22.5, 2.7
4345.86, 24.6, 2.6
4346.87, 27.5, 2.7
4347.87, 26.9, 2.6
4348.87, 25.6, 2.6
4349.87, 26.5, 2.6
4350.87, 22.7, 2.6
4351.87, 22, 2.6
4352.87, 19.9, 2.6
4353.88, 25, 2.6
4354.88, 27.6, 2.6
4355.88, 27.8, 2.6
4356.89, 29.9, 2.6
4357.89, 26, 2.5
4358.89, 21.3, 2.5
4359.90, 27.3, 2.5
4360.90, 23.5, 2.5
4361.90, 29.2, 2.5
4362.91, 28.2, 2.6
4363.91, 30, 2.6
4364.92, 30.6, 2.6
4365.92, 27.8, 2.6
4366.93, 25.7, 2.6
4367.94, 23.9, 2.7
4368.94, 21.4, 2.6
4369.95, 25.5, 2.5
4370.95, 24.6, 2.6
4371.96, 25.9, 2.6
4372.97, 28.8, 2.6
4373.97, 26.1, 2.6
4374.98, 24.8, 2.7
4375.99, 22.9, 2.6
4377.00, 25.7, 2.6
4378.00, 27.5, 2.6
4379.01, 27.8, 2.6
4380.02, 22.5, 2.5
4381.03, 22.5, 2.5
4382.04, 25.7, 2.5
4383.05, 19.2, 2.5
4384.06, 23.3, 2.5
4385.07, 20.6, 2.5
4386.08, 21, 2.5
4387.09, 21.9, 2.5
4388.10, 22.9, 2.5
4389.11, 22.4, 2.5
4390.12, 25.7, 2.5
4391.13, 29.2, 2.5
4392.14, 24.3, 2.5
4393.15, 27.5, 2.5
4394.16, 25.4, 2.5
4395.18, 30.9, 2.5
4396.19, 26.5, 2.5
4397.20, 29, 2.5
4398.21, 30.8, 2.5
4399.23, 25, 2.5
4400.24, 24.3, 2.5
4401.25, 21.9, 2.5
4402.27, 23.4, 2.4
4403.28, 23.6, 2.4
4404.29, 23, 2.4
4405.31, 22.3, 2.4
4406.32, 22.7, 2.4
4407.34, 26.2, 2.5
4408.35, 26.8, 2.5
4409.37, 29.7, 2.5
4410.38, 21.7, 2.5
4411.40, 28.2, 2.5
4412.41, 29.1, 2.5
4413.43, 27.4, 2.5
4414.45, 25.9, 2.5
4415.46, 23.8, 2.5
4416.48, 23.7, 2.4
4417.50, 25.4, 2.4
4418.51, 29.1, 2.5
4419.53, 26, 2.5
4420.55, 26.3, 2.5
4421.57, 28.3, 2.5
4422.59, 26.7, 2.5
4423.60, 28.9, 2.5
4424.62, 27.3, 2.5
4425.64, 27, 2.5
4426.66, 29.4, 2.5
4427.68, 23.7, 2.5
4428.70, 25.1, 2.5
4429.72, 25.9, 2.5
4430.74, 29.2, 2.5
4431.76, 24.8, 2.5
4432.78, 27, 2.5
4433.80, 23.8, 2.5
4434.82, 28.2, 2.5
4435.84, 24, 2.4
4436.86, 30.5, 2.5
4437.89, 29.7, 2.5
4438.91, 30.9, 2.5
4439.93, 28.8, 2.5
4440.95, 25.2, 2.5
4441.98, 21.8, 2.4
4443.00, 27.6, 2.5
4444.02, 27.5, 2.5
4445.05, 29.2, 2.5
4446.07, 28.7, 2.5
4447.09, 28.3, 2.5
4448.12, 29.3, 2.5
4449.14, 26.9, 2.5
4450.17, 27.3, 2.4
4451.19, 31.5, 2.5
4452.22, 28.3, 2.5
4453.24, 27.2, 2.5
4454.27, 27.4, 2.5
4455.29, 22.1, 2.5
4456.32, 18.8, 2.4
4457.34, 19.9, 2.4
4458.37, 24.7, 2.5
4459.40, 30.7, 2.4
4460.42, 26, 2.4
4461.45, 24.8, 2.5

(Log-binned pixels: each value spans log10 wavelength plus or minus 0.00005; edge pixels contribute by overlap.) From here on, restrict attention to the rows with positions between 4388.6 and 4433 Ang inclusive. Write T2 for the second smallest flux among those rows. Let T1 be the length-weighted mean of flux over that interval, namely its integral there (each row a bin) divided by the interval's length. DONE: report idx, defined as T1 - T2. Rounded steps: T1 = 26.1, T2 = 21.9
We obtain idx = 4.2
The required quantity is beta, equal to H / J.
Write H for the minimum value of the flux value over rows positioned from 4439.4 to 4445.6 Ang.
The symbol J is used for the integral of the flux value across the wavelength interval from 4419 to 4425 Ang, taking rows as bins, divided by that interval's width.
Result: 0.80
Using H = 21.8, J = 27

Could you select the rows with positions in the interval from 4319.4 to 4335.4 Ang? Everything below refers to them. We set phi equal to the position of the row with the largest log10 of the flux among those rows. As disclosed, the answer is 4329.88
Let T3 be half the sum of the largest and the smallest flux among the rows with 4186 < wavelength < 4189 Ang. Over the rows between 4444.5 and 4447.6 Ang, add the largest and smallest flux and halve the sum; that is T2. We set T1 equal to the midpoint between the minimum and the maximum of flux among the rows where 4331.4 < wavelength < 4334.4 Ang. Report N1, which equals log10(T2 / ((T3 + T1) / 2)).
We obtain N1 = 0.06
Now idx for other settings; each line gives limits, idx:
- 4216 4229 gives 3.5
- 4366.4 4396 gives 4.1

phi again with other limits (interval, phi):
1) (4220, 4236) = 4221.59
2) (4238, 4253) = 4240.10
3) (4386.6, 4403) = 4395.18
